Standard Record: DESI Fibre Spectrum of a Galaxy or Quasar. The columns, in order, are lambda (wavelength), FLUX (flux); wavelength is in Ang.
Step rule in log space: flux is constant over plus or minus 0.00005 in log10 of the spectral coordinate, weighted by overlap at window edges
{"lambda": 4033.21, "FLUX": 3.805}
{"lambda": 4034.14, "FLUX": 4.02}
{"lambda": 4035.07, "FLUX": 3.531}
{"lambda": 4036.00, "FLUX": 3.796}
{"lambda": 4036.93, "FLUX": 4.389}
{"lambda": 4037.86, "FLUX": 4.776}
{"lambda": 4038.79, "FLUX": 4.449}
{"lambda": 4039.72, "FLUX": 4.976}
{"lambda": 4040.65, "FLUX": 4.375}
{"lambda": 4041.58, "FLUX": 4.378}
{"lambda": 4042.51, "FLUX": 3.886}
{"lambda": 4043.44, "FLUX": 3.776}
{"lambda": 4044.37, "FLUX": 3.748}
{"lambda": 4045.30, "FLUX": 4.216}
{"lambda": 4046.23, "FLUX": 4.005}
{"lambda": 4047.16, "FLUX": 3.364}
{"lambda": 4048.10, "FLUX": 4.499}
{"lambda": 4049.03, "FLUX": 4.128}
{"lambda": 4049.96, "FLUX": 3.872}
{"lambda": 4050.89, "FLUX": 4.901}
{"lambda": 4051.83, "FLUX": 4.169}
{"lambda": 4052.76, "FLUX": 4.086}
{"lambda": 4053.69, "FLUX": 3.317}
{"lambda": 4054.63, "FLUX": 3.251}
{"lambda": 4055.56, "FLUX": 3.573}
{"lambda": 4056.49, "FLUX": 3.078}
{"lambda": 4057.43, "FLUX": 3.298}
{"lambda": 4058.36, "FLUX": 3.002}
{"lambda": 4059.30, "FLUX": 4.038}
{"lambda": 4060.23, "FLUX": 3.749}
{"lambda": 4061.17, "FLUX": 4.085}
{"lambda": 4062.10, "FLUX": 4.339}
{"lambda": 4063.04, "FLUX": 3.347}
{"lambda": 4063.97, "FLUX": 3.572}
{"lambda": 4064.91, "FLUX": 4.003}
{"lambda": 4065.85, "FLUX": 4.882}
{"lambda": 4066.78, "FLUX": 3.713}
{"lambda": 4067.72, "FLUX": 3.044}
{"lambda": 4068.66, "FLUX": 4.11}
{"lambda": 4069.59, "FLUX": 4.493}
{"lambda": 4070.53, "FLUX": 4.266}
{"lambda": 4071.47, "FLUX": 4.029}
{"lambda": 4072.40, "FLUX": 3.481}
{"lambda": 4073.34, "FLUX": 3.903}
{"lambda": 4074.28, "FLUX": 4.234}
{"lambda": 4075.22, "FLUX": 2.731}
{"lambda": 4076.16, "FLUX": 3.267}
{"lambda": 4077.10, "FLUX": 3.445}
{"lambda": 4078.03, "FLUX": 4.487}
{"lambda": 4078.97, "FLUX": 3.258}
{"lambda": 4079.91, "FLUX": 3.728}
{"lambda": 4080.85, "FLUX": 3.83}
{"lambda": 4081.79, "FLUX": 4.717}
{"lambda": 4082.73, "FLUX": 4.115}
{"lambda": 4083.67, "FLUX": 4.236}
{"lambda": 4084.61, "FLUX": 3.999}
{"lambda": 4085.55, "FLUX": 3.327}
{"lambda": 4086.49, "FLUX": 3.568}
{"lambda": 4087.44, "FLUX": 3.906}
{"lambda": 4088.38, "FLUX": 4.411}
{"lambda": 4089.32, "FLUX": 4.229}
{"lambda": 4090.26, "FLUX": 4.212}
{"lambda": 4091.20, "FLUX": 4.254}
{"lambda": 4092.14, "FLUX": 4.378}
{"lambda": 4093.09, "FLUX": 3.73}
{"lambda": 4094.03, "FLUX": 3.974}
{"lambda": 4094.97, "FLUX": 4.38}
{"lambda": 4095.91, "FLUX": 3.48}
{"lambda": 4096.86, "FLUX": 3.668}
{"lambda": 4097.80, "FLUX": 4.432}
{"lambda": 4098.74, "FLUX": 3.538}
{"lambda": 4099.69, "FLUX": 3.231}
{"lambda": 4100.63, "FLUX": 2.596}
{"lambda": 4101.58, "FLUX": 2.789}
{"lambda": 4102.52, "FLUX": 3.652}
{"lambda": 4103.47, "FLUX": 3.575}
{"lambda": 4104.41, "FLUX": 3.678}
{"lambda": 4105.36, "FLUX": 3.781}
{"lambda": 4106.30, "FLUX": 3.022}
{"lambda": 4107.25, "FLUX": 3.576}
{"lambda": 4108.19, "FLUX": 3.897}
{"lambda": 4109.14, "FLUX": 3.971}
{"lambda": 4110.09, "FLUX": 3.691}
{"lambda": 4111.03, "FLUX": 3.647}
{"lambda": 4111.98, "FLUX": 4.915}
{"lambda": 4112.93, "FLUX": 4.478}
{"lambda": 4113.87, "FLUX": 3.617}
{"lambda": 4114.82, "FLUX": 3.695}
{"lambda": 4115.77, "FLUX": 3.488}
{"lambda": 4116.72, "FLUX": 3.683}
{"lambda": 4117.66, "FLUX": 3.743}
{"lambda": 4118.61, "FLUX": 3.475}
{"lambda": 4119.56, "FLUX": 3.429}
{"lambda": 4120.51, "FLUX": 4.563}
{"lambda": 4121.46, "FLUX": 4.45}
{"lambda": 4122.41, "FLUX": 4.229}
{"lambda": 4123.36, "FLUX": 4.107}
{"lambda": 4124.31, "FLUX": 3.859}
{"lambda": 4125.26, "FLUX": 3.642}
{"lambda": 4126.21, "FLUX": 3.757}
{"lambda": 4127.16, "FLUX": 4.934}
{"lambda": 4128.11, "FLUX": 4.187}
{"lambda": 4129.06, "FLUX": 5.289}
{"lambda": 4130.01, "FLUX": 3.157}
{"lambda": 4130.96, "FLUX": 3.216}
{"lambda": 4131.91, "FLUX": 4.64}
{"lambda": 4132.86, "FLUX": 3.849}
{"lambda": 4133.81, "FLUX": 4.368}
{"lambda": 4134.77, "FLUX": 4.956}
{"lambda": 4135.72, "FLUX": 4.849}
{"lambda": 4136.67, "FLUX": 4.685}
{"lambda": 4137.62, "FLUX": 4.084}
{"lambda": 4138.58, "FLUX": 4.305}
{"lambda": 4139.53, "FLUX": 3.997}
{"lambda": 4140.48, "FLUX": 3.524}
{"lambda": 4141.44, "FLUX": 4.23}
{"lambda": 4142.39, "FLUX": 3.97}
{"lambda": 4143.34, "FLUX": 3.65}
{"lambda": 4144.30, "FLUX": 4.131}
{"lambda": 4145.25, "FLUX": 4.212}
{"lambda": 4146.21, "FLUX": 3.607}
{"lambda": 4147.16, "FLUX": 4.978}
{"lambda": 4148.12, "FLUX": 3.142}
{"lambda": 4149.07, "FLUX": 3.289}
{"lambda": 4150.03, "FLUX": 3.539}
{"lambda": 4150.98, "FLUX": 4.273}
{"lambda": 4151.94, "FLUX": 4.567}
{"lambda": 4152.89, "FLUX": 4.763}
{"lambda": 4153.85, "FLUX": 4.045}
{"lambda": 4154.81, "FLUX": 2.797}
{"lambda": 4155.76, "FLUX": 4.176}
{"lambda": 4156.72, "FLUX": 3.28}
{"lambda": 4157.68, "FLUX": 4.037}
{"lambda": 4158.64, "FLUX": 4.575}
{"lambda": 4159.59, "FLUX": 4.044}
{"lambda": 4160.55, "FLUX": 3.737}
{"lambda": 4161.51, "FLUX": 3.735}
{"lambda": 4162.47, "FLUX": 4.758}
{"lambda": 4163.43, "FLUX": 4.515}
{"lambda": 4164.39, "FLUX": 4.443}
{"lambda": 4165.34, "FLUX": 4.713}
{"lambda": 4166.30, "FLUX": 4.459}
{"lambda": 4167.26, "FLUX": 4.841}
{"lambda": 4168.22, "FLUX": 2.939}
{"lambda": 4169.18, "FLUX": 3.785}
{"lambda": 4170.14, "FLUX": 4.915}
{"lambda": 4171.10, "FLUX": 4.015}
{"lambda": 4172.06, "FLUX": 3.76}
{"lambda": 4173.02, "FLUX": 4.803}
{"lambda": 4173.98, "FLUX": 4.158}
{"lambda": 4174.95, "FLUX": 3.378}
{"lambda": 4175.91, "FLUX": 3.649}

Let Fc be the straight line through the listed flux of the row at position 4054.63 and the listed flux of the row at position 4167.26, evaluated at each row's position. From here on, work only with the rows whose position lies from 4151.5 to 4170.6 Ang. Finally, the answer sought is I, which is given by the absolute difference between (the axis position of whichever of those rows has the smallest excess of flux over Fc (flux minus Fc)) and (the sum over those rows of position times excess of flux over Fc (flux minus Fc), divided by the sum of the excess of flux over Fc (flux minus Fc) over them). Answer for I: 7.3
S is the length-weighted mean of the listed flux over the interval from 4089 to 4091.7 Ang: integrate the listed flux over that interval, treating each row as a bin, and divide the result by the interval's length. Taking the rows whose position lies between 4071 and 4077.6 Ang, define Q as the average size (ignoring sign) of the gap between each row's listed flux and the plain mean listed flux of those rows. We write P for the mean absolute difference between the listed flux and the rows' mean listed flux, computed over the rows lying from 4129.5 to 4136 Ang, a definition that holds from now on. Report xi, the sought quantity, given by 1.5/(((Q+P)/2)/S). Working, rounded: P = 0.63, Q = 0.40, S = 4.2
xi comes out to 12.3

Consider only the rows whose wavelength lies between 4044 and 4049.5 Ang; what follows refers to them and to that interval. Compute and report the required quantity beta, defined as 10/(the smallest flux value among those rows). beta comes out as 2.97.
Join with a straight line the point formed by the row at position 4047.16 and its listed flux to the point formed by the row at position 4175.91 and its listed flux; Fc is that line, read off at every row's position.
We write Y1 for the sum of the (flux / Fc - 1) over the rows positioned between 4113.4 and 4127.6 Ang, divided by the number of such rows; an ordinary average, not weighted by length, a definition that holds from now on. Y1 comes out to 0.109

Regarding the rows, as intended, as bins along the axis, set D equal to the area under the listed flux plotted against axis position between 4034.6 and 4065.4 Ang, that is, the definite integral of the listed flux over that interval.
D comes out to 121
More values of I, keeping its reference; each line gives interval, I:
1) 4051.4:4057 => 4.1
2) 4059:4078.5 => 8.8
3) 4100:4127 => 10.2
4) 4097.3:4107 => 2.1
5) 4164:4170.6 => 0.4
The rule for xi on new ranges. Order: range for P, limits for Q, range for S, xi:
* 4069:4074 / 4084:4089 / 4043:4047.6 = 19.4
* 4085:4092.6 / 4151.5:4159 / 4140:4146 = 14.4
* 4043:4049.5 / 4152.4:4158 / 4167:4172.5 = 14.6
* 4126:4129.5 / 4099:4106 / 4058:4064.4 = 11.7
